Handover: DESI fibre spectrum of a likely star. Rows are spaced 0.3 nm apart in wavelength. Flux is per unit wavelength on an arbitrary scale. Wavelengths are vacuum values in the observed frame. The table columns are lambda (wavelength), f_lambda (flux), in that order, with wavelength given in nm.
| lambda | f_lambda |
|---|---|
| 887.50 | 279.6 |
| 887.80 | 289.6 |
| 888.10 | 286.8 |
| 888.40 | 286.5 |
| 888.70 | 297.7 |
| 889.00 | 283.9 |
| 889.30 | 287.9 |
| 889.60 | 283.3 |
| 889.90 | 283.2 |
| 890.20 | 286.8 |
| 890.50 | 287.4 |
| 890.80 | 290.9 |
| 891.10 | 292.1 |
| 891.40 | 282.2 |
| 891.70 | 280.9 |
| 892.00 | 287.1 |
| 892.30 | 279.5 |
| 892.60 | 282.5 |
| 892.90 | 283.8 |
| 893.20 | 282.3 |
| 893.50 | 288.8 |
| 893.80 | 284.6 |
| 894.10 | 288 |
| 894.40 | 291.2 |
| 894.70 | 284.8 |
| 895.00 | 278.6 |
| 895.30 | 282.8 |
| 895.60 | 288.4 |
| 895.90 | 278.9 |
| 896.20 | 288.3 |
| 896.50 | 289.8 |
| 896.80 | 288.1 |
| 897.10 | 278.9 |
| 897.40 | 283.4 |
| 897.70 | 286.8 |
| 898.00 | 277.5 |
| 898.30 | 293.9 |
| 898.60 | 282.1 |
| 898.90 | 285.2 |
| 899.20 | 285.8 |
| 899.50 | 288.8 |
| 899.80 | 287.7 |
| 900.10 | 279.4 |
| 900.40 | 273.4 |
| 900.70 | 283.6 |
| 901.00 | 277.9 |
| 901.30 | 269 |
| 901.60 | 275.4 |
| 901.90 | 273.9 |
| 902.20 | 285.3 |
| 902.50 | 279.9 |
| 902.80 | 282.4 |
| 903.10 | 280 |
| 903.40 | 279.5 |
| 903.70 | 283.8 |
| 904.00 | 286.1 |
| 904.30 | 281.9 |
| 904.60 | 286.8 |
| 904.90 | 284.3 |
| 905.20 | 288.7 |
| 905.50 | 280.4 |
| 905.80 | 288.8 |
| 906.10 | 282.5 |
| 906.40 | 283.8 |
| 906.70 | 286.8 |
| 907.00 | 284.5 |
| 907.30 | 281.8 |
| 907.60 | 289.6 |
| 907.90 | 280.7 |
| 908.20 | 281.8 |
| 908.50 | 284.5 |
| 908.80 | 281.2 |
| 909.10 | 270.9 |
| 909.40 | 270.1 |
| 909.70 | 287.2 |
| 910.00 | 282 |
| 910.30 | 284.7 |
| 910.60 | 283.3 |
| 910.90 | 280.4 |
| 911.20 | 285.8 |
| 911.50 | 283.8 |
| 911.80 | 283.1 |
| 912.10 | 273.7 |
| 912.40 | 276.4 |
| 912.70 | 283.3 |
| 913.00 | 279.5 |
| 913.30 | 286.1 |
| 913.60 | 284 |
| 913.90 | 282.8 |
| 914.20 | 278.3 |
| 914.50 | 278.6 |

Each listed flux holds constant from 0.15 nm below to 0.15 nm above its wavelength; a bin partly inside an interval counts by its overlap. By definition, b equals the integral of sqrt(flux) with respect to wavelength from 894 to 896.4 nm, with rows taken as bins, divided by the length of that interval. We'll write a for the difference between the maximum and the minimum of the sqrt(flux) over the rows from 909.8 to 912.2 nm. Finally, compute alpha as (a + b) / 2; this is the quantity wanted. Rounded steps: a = 0.36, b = 16.9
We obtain 8.62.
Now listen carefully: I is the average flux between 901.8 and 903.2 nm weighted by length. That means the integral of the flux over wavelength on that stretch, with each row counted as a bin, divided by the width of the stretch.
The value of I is 281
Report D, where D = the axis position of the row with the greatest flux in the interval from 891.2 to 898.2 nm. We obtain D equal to 894.40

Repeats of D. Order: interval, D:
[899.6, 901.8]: 899.80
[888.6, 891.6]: 888.70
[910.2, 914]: 913.30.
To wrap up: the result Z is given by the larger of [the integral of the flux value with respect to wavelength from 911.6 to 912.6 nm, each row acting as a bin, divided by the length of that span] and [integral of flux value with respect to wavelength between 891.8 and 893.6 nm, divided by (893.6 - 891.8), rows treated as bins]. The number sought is 284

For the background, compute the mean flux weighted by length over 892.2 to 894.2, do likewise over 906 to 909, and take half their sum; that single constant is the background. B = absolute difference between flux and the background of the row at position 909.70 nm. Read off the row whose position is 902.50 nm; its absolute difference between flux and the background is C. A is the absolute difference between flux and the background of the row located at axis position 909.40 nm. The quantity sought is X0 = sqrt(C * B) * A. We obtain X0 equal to 50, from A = 14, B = 3.3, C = 4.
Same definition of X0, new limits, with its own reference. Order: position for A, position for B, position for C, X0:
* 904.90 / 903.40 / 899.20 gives 1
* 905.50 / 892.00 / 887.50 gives 13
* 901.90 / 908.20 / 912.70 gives 11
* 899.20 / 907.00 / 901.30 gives 6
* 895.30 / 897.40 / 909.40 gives 3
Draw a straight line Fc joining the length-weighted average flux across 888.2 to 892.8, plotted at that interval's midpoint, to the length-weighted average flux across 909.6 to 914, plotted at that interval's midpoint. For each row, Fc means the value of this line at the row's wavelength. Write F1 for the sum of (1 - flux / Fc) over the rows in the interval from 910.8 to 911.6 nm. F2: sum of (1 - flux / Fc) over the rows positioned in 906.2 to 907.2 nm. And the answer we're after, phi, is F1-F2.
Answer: 0.010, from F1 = -0.009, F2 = -0.02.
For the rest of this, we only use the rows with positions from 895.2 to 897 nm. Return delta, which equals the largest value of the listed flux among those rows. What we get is 289.8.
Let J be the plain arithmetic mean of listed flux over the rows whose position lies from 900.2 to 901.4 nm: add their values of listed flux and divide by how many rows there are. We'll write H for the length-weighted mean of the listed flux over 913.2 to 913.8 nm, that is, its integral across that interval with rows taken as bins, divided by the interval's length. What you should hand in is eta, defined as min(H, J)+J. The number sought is 552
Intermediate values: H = 285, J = 276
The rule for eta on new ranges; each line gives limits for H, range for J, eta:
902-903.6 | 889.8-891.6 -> 568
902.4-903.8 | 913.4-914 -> 564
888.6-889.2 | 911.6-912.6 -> 555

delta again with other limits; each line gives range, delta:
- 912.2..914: 286.1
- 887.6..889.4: 297.7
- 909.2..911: 287.2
